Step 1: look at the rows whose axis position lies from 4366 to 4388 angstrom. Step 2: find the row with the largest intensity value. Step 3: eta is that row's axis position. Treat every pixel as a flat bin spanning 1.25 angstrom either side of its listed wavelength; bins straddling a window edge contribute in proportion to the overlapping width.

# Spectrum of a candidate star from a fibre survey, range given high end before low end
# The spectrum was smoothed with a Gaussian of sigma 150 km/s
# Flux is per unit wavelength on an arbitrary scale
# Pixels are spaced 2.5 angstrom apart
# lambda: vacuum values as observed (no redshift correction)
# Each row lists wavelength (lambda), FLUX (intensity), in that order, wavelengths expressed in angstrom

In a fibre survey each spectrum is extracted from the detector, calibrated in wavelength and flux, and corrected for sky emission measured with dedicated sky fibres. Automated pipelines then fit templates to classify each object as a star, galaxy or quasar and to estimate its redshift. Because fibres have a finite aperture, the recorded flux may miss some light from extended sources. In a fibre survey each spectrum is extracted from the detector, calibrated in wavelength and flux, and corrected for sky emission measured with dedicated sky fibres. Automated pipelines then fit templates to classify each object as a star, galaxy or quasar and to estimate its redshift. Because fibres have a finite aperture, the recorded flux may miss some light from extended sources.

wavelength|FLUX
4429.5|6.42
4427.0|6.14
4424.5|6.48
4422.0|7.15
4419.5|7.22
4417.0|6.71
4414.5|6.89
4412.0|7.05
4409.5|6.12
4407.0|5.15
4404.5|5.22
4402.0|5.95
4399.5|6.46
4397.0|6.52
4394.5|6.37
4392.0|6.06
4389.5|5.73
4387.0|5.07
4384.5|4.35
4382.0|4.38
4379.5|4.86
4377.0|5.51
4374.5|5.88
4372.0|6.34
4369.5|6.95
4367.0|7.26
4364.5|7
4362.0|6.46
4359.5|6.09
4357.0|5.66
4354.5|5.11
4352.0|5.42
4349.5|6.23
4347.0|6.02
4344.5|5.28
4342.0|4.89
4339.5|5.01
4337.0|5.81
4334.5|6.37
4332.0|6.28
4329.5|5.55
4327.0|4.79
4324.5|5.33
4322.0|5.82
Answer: 4367.0 angstrom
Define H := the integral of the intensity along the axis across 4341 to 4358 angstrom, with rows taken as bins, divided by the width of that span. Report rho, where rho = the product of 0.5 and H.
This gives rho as 2.76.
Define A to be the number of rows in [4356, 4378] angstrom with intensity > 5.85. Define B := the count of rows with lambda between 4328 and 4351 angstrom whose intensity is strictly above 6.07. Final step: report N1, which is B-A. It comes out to -4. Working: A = 7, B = 3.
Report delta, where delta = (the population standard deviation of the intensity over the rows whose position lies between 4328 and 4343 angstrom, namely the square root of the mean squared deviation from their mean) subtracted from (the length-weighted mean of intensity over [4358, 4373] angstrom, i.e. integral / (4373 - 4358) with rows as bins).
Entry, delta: 6.1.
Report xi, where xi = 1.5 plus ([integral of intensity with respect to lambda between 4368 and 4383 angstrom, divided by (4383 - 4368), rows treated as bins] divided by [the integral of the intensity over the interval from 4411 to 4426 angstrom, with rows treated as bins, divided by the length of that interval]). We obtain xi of 2.33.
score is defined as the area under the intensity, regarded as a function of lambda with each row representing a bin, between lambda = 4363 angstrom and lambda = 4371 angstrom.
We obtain 56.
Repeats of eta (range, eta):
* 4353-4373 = 4367.0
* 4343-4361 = 4349.5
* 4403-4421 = 4419.5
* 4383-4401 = 4397.0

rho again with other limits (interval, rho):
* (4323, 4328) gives 2.56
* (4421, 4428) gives 3.29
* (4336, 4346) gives 2.63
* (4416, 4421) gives 3.49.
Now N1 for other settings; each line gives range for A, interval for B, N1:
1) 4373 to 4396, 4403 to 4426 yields 4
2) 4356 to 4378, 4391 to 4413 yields -2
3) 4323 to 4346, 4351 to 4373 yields 4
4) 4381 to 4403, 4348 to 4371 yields 1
